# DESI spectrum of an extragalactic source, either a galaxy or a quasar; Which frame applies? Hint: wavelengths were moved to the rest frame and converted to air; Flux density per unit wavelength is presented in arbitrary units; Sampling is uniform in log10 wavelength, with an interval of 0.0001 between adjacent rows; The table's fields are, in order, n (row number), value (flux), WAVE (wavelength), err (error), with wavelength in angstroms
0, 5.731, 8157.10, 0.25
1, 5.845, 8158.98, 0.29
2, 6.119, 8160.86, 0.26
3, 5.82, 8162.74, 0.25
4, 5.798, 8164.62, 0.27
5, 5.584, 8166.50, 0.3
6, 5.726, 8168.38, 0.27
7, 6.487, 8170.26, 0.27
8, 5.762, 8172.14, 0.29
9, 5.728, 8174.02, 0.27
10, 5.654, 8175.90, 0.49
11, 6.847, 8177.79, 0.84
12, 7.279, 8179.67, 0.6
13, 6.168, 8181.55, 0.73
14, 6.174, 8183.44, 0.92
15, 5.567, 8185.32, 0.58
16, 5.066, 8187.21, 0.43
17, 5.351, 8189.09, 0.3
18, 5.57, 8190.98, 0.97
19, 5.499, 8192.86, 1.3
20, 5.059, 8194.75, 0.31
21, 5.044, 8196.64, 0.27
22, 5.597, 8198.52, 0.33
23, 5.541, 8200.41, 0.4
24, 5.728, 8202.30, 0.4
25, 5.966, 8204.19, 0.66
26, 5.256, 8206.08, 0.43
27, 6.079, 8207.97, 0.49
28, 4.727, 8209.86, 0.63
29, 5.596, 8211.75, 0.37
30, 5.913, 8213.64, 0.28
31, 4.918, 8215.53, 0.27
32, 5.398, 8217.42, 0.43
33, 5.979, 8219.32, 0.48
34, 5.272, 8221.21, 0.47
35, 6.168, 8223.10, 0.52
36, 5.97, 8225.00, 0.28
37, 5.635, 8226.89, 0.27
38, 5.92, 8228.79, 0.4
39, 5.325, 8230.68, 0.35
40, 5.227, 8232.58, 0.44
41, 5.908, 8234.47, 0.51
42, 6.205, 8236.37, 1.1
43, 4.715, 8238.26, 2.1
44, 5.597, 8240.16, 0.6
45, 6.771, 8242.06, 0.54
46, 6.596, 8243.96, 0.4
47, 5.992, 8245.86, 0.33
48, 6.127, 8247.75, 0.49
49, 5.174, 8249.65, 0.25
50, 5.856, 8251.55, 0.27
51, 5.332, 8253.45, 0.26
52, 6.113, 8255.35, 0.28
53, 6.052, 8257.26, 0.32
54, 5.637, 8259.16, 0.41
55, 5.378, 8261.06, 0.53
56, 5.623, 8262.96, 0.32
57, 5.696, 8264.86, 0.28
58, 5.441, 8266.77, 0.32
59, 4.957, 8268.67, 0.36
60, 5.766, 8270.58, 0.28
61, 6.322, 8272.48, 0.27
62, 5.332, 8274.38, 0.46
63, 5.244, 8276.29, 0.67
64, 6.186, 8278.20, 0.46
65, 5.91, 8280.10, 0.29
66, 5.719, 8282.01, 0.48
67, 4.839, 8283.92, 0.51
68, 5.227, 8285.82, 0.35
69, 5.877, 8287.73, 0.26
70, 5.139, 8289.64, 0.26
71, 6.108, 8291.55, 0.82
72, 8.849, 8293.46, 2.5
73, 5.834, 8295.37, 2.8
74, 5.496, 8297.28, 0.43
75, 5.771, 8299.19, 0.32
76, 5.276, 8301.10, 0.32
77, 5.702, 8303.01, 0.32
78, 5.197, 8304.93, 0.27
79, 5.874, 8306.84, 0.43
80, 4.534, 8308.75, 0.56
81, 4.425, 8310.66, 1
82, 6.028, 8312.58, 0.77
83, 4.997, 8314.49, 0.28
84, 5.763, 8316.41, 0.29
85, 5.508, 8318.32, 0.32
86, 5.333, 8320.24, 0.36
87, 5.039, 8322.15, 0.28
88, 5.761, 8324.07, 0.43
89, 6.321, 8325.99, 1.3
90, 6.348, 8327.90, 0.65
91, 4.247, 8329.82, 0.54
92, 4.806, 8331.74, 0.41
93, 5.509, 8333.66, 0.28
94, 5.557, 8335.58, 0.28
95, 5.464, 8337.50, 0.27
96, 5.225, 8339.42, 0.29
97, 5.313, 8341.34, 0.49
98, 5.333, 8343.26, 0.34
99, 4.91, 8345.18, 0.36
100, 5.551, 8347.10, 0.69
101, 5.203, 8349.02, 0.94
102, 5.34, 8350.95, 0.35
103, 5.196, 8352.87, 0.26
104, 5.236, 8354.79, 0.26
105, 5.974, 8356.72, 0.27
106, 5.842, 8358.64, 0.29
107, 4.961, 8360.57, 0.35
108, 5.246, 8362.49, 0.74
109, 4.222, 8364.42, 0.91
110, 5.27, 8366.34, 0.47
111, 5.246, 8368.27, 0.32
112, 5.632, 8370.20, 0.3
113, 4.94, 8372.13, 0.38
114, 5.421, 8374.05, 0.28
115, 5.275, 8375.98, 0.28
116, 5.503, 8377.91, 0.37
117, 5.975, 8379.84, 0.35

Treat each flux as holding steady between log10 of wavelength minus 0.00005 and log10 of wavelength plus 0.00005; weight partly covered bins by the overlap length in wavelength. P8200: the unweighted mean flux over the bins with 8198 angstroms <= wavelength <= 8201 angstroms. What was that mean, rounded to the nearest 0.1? 5.6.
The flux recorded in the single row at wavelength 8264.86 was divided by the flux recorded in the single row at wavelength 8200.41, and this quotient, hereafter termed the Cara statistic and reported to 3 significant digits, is 1.03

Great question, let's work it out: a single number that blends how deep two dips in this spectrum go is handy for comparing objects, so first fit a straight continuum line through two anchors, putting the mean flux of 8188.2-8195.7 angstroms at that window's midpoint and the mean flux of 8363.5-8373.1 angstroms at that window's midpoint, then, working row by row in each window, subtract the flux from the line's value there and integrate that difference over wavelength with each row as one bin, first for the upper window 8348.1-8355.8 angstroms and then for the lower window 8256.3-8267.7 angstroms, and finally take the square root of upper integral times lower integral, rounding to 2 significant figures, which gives 2.3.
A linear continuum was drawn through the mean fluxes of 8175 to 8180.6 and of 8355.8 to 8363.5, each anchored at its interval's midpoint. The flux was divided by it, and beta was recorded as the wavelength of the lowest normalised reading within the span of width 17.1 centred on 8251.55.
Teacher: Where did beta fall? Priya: 8249.65 angstroms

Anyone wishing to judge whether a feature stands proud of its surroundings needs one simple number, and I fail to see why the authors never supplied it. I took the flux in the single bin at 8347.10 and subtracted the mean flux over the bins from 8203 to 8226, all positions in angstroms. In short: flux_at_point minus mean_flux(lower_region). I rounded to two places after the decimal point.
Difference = -0.05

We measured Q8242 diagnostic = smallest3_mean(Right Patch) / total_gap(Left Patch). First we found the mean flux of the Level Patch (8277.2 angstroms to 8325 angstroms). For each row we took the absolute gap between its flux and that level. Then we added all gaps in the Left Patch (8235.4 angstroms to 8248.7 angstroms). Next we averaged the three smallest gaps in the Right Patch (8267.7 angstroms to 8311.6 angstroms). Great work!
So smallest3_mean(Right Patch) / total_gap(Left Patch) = 0.023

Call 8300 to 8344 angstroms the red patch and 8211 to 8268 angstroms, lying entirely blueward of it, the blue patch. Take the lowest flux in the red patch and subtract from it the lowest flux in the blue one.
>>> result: -0.5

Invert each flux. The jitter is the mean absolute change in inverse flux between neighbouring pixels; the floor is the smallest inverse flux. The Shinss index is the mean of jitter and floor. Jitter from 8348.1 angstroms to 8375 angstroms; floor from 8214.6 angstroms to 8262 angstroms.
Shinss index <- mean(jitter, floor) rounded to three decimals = 0.083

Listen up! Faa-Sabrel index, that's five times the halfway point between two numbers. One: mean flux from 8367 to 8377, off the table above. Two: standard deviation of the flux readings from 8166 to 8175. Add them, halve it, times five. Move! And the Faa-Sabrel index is 14.1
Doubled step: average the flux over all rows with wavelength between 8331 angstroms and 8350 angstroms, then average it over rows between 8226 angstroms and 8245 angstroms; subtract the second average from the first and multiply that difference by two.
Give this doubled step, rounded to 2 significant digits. -1.0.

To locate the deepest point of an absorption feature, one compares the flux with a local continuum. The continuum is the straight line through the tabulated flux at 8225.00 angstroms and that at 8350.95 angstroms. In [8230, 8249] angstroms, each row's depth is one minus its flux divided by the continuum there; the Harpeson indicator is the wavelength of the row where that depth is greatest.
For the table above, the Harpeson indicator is 8238.26 angstroms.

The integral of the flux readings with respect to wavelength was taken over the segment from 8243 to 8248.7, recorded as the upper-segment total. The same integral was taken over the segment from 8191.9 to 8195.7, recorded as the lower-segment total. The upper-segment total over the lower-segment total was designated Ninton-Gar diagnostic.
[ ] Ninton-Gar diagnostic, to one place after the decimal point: 1.8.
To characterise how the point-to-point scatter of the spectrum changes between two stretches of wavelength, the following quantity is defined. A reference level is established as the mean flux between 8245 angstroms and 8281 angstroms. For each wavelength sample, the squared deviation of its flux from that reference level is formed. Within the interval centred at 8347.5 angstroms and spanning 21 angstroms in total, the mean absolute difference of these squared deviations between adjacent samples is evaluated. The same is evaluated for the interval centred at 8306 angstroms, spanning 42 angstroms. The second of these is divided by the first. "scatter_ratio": 6.4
